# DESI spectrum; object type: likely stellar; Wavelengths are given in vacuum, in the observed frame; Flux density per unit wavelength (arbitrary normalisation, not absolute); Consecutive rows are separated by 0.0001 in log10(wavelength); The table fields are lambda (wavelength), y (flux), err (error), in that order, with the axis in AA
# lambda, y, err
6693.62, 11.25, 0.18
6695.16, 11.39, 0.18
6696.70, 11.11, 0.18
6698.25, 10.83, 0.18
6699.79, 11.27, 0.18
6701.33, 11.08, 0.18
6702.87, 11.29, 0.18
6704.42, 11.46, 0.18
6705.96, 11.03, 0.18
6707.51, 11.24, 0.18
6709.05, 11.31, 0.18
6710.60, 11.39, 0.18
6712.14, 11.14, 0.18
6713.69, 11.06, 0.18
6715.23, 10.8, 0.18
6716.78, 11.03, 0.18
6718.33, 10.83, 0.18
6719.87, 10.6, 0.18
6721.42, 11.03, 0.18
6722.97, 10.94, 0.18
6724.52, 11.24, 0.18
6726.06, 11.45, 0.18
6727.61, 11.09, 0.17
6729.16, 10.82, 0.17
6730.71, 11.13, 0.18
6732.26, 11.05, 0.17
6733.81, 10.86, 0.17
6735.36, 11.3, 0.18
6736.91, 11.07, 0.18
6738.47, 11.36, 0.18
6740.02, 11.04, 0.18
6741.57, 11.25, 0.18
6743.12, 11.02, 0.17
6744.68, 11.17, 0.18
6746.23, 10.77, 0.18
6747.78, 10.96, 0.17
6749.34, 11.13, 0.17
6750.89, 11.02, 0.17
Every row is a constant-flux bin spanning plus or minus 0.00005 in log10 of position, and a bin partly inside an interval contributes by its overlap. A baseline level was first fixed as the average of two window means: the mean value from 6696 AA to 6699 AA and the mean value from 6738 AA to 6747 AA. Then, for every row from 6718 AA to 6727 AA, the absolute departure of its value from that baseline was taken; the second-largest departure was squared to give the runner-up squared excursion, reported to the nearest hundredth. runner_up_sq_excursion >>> 0.17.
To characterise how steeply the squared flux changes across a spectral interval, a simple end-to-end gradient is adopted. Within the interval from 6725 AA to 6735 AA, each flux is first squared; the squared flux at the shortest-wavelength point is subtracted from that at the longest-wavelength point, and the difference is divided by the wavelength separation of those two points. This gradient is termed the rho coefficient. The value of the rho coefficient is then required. -1.7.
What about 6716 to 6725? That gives 0.6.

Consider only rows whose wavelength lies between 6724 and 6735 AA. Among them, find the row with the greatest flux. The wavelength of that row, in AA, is 6726.06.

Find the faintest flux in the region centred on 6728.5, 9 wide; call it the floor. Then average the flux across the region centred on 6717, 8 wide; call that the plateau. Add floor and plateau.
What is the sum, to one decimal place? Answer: 21.7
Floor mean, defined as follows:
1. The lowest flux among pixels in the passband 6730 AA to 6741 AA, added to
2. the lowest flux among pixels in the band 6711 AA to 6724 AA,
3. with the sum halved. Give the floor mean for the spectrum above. 10.73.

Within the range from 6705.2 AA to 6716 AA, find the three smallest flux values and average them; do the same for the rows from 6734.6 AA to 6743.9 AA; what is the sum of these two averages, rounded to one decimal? 22.0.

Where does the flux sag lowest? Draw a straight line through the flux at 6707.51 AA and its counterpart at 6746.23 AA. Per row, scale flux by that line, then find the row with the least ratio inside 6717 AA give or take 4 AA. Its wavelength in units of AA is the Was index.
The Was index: 6719.87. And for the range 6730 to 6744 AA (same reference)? 6733.81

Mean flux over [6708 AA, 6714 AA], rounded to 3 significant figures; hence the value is 11.2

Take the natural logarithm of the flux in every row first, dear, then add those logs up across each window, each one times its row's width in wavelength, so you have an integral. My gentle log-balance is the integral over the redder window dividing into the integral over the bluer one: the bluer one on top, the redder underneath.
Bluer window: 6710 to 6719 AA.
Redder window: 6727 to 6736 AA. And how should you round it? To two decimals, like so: 1.00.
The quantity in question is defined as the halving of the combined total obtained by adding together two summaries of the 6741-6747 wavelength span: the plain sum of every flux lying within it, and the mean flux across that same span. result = 27.6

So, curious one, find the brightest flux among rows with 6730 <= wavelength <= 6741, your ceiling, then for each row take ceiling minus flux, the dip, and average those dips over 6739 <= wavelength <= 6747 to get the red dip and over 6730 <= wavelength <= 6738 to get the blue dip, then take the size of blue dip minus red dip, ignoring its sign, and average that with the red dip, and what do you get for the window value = 0.17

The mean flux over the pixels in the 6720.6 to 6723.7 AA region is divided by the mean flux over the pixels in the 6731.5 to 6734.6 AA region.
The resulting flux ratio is 1.00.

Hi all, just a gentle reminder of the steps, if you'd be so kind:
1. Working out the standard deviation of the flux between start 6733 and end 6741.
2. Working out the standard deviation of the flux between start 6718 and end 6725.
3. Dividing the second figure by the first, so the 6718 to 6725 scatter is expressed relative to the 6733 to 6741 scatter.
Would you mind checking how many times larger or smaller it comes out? 1.16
